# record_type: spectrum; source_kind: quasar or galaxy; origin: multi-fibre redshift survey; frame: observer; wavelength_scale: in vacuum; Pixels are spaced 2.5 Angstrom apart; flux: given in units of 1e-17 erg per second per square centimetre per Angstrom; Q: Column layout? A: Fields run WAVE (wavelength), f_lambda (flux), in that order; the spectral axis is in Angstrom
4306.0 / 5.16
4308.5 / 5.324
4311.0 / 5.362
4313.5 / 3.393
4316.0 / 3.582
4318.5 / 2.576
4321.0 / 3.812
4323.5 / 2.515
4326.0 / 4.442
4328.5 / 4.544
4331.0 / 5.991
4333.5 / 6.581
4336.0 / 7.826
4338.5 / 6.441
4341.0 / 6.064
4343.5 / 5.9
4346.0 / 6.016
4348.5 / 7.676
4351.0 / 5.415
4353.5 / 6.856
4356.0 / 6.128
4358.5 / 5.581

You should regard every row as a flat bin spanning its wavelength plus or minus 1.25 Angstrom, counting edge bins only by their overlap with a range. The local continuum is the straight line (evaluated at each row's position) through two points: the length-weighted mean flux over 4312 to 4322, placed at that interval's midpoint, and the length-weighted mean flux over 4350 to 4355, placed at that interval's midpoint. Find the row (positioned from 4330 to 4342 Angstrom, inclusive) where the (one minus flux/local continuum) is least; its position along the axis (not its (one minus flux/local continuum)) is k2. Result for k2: 4336.0 Angstrom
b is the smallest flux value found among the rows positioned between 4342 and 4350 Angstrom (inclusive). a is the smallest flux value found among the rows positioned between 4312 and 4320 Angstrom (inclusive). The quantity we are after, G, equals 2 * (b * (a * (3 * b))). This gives 538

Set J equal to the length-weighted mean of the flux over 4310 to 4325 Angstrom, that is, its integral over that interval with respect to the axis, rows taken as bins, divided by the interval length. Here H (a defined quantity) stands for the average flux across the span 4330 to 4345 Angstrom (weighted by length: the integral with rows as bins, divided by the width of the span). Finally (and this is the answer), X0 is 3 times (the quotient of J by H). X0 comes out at 1.6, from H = 6.5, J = 3.52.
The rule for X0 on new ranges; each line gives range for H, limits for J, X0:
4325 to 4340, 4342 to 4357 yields 3.2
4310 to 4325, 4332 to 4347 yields 5.5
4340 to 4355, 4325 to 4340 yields 2.8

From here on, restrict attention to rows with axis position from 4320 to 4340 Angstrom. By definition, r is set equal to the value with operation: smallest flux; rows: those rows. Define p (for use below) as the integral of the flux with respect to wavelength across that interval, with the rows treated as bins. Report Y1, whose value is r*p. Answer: 266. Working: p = 106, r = 2.515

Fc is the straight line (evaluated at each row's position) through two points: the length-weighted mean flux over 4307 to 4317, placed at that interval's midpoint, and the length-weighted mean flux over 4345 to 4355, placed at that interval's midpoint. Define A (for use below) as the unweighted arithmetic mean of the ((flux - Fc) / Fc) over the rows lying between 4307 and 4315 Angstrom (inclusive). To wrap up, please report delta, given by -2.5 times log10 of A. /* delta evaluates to 2.9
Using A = 0.07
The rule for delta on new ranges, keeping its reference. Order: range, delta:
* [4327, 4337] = 2.3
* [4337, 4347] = 5.6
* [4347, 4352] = 4.8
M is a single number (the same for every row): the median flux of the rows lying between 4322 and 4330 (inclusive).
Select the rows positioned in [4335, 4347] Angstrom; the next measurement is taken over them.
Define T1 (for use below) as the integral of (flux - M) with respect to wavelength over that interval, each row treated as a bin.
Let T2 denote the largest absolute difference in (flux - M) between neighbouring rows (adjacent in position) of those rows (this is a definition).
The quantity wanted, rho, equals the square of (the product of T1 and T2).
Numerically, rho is 1091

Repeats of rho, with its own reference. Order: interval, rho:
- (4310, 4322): 299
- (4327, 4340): 1140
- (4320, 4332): 23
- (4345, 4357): 2917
